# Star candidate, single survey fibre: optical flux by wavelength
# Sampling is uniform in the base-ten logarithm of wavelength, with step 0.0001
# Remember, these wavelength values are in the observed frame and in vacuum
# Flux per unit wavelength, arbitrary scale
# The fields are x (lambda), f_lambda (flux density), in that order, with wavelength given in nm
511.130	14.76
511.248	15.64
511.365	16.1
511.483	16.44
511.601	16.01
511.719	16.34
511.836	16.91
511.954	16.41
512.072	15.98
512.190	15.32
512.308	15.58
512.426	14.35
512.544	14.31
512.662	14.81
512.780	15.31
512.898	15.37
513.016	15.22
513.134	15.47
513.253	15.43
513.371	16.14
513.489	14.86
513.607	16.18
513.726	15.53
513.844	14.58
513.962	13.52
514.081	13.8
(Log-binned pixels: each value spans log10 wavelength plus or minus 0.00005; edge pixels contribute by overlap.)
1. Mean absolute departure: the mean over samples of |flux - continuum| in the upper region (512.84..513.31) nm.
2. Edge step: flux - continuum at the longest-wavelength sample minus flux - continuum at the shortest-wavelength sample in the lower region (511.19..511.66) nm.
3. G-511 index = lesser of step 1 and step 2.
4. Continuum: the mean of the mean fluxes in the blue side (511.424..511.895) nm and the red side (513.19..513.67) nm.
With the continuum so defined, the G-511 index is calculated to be 0.4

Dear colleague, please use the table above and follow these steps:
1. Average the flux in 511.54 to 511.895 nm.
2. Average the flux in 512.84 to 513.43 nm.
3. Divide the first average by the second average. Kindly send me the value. 1.06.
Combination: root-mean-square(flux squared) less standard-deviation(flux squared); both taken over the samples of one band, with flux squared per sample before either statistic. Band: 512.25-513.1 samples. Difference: 211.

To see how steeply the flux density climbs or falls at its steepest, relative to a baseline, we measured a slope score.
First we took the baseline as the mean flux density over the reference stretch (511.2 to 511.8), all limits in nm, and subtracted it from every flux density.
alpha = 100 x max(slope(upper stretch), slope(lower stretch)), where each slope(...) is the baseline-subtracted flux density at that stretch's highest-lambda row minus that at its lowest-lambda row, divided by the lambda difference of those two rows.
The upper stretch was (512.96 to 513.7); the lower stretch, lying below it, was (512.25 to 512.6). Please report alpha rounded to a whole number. 162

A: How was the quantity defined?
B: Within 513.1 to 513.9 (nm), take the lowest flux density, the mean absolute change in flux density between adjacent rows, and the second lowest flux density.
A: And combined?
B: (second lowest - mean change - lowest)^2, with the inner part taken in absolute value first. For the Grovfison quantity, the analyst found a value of 0.30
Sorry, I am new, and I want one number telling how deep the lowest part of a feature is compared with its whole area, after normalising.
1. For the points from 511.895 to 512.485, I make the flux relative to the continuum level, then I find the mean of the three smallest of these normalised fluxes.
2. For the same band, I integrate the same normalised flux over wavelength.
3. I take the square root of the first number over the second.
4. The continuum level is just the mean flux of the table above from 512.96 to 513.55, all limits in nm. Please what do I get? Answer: 1.283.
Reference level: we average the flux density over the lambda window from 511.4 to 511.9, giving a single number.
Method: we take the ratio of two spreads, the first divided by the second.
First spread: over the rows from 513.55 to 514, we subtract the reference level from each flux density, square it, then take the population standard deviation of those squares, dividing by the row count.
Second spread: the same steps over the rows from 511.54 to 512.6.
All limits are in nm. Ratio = 1.9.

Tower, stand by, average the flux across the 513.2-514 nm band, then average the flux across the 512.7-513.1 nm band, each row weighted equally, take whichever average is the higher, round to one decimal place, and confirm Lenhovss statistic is 15.3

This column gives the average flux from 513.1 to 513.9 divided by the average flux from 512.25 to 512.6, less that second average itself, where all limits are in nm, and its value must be -13.7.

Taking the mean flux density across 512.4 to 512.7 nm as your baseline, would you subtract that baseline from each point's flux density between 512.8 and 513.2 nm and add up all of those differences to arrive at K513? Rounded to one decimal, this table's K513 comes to 2.6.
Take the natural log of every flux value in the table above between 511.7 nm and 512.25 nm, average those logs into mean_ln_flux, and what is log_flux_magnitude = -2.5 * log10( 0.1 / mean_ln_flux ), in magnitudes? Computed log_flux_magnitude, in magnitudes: 3.61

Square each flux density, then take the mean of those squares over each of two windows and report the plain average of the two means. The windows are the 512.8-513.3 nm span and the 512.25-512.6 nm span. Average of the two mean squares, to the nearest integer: 227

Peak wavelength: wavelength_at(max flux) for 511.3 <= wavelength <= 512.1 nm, 511.836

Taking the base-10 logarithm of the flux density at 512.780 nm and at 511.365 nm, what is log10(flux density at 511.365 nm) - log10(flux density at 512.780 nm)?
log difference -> 0.022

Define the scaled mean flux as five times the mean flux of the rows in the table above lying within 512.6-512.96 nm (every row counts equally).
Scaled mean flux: 75.8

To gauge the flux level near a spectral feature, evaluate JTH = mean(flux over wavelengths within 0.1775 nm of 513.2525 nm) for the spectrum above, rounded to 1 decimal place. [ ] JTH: 15.7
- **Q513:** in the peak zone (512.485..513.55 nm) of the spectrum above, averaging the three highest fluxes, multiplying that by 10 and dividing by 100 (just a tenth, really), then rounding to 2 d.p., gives 1.57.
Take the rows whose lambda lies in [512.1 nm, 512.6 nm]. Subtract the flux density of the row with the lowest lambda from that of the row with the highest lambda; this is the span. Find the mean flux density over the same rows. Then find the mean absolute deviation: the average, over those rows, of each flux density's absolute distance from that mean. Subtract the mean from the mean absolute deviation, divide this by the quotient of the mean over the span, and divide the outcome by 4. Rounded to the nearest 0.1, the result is 0.2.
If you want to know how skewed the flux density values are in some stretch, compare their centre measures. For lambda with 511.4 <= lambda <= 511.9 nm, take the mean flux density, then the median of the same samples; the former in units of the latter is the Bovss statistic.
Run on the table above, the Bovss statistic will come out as 1.00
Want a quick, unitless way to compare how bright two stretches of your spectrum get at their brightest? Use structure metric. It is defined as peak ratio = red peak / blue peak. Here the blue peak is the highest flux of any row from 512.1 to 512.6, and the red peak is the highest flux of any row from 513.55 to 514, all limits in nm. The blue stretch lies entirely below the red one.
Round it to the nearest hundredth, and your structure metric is 1.04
